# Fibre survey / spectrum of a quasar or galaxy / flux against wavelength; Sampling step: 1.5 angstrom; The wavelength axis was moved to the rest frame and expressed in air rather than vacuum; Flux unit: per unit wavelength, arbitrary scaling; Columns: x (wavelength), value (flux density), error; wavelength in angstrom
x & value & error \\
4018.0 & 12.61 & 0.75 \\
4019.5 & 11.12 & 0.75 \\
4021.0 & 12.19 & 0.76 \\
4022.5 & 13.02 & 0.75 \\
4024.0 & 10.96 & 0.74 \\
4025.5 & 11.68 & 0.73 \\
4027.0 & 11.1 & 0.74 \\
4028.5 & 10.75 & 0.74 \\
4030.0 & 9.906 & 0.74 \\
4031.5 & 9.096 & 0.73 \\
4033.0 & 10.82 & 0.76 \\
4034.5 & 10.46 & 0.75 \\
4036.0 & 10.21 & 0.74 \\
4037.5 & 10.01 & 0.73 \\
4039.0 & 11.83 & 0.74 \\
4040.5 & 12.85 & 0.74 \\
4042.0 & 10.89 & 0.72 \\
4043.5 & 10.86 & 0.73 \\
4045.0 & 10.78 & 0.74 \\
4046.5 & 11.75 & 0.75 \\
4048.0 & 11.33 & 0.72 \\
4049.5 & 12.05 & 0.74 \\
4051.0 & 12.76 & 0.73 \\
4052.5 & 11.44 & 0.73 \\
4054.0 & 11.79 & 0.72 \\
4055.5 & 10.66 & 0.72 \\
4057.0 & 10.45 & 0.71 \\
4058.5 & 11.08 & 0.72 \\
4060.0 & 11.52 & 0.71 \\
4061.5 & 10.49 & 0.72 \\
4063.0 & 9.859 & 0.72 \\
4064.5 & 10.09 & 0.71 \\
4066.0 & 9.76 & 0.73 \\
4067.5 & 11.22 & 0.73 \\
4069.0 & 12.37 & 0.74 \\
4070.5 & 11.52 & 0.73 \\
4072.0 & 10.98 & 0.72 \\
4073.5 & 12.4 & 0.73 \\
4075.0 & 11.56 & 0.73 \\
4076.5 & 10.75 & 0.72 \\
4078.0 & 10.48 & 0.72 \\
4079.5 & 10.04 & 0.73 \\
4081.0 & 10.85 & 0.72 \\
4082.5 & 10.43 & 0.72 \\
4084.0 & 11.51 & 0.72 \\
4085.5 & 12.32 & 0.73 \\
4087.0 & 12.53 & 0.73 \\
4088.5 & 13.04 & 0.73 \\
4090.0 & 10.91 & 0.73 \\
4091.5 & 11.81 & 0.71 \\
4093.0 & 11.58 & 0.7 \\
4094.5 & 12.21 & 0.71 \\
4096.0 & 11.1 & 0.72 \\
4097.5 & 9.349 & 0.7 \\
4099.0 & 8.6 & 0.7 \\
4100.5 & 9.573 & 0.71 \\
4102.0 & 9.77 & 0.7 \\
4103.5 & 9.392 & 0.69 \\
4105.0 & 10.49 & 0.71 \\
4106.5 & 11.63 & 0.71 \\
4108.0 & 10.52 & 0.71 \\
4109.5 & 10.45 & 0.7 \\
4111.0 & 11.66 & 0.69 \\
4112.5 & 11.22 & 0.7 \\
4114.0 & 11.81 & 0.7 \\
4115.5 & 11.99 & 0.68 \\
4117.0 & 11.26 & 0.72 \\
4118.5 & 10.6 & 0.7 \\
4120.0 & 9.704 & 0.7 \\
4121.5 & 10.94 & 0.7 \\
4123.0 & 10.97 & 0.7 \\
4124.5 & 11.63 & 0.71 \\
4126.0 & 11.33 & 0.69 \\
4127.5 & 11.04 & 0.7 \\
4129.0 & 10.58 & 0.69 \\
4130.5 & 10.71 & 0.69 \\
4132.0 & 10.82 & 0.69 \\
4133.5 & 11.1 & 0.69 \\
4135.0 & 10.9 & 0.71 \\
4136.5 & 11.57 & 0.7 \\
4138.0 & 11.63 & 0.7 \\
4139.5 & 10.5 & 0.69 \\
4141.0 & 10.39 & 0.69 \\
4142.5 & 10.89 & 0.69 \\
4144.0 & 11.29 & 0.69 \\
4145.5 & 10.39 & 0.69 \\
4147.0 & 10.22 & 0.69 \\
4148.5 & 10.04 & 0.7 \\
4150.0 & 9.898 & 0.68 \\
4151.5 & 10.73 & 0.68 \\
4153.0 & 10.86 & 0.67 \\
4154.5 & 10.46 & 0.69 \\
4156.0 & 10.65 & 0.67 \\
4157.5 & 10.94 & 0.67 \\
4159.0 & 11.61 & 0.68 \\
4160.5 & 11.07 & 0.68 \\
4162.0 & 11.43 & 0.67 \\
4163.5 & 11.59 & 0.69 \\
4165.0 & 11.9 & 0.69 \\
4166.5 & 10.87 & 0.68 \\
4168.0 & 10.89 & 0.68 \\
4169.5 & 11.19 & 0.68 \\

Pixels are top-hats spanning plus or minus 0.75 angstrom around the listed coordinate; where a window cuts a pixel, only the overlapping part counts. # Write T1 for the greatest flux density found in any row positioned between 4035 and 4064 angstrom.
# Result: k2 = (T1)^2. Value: 165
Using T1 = 12.85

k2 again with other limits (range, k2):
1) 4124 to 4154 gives 135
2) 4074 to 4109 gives 170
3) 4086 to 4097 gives 170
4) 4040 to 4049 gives 165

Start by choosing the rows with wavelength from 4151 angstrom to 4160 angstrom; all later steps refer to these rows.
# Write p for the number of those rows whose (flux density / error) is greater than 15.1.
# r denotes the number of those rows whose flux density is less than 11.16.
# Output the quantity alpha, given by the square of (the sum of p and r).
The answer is 121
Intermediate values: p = 6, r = 5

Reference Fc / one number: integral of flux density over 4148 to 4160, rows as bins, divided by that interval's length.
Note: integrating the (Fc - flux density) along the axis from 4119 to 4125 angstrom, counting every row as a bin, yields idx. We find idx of -0.6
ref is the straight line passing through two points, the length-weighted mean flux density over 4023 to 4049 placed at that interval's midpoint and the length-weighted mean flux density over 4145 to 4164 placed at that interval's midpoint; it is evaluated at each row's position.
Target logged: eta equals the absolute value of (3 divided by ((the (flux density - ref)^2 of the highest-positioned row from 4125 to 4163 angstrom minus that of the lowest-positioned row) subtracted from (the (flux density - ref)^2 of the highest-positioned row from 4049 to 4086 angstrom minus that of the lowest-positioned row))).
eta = 4.6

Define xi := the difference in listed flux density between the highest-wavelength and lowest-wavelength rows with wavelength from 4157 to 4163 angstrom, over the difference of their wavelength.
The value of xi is 0.1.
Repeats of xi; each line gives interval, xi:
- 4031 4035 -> 0.5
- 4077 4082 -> 0.1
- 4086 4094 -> -0.2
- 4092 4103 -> -0.2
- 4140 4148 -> 0.0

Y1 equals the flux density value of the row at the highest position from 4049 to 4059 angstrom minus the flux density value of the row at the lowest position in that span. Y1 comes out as -1.0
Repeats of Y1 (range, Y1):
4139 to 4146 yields -0.1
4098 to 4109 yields 1.9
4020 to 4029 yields -1.4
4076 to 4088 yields 1.8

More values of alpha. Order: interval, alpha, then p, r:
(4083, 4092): 36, 5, 1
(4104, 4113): 36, 3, 3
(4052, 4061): 49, 4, 3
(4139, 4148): 64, 3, 5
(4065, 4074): 49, 5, 2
